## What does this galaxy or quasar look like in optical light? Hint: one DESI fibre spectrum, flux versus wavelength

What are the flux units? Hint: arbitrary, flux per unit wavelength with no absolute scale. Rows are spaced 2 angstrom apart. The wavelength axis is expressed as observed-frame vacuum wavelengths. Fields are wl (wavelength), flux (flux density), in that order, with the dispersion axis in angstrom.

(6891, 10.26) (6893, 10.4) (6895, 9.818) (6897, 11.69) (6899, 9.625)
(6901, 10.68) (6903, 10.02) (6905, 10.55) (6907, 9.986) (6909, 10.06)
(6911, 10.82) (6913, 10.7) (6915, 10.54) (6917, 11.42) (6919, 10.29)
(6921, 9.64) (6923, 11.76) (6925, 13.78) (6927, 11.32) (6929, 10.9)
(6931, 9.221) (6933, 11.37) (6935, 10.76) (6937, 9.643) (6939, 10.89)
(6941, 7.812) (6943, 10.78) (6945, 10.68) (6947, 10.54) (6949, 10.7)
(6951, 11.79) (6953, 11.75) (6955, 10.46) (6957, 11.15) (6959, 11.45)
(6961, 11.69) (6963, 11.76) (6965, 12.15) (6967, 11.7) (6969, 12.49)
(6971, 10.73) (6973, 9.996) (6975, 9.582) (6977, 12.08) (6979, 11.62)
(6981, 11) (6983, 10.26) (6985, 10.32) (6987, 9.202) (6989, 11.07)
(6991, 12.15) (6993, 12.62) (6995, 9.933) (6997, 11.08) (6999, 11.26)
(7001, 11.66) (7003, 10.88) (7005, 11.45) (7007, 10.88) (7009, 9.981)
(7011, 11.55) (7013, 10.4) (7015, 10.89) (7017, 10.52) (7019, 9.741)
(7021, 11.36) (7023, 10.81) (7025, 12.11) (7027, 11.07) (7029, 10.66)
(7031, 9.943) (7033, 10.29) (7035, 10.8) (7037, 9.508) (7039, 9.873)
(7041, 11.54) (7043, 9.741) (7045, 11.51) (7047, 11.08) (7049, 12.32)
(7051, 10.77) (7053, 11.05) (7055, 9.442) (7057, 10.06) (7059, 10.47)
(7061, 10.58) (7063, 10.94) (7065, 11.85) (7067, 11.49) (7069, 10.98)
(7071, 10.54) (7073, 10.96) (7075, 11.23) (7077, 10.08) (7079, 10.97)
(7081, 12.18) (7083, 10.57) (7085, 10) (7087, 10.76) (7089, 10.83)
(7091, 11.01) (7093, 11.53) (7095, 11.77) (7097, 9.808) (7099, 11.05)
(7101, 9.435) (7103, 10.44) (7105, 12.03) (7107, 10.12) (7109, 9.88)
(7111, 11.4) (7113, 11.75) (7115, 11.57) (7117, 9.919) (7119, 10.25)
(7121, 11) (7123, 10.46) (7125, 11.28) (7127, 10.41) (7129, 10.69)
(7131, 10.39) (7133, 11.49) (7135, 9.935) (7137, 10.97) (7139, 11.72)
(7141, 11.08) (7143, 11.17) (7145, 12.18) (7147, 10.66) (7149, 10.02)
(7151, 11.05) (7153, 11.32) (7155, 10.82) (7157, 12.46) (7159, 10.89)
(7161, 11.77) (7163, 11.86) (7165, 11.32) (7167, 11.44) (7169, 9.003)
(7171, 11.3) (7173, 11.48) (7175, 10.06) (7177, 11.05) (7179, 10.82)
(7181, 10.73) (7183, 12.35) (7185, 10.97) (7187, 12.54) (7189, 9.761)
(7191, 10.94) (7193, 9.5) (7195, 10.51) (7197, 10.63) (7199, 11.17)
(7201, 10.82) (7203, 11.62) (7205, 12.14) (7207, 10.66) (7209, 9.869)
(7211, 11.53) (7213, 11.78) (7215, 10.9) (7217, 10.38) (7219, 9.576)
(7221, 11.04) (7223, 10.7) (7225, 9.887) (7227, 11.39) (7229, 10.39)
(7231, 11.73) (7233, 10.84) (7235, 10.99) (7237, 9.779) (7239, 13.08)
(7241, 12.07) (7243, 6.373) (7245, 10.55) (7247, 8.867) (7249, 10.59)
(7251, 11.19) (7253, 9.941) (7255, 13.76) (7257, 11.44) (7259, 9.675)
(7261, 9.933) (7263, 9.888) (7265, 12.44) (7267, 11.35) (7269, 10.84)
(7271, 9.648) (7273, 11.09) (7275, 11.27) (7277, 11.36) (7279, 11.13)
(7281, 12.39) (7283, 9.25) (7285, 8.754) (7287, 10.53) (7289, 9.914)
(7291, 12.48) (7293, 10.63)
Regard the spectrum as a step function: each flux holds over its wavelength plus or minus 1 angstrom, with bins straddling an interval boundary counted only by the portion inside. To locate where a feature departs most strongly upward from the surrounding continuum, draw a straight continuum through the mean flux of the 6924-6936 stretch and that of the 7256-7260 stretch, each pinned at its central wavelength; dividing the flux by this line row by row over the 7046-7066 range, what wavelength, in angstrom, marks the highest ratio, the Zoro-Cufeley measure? 7049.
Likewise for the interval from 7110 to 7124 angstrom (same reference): 7113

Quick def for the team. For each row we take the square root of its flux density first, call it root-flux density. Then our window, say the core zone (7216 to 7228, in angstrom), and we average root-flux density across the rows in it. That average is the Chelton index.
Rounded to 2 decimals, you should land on 3.24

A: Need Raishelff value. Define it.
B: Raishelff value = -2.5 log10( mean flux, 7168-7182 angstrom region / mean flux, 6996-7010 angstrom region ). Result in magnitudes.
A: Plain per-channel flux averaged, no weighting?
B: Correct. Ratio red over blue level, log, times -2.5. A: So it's 0.04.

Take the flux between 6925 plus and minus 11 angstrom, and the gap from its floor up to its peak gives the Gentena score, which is 4.6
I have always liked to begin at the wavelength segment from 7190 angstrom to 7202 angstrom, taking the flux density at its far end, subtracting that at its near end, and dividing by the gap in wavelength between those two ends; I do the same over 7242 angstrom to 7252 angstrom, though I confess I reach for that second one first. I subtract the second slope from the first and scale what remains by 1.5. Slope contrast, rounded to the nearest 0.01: -0.92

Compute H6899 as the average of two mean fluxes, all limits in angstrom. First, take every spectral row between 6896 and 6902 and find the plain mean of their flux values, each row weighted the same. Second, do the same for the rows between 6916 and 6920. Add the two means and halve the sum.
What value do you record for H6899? 10.8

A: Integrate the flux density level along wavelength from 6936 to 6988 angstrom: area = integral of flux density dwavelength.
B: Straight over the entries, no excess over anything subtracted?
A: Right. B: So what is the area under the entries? 564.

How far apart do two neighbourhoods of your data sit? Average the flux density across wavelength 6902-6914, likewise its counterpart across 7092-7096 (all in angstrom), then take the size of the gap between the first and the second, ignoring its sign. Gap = 1.29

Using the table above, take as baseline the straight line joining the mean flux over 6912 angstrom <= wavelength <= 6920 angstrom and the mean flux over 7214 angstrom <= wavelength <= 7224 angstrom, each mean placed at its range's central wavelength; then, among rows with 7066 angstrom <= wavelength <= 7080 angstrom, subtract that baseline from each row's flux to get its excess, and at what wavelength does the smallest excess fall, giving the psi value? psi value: 7077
